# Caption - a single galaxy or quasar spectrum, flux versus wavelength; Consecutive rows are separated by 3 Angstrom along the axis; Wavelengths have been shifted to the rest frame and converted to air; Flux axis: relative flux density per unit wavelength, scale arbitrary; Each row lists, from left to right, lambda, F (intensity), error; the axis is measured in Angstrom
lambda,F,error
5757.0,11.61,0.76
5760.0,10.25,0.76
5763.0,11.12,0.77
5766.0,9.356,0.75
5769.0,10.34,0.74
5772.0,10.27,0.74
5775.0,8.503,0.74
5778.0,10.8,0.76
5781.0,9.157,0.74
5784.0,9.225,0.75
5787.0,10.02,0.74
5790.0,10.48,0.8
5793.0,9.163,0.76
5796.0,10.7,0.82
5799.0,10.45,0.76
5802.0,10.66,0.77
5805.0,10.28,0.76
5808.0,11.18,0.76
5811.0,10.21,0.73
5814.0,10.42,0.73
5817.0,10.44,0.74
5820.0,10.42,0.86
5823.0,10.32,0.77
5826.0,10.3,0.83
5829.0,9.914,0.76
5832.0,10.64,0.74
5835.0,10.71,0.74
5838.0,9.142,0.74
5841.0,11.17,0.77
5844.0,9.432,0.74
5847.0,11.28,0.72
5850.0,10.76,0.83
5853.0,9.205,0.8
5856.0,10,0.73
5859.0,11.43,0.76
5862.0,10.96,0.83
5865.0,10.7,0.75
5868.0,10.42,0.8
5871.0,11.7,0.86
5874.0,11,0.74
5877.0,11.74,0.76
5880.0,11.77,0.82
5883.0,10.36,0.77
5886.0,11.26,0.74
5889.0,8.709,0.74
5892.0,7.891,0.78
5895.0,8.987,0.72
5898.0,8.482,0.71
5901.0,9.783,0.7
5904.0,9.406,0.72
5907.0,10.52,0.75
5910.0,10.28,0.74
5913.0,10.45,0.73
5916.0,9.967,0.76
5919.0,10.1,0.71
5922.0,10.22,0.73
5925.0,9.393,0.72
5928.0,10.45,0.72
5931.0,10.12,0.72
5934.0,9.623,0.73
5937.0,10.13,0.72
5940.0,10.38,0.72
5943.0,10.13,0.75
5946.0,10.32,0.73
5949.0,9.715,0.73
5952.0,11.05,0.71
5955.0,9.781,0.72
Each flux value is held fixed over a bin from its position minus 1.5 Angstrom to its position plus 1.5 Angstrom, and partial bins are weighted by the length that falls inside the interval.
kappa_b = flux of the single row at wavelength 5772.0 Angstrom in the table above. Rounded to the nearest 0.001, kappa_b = 10.270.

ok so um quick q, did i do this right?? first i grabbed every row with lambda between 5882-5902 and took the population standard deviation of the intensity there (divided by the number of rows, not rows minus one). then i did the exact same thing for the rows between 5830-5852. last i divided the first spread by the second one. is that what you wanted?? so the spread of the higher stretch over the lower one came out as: 1.4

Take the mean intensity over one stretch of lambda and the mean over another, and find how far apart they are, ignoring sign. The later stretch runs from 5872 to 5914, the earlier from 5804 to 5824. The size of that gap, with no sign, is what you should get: 0.42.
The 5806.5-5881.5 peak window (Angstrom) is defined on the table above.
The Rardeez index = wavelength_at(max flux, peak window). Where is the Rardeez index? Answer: 5880.0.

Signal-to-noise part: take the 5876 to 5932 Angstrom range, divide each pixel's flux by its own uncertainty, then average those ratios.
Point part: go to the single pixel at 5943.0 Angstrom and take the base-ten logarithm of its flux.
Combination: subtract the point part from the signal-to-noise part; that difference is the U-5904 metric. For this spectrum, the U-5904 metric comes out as 12.5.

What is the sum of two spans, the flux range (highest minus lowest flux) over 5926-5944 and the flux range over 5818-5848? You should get 3.0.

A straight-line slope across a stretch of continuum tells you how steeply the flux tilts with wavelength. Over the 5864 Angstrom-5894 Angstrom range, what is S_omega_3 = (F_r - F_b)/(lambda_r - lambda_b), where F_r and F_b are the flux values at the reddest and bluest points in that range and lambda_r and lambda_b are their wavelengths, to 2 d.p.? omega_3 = -0.10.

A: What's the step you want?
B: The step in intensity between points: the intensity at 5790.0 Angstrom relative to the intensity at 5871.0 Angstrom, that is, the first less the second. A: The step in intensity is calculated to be -1.2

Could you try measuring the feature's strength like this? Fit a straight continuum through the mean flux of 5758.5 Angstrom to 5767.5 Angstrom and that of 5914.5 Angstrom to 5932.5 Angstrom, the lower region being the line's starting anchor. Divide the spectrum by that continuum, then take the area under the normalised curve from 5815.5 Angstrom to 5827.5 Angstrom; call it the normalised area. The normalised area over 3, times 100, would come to 408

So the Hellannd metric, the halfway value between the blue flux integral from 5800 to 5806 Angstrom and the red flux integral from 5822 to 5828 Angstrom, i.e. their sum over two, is 62.3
